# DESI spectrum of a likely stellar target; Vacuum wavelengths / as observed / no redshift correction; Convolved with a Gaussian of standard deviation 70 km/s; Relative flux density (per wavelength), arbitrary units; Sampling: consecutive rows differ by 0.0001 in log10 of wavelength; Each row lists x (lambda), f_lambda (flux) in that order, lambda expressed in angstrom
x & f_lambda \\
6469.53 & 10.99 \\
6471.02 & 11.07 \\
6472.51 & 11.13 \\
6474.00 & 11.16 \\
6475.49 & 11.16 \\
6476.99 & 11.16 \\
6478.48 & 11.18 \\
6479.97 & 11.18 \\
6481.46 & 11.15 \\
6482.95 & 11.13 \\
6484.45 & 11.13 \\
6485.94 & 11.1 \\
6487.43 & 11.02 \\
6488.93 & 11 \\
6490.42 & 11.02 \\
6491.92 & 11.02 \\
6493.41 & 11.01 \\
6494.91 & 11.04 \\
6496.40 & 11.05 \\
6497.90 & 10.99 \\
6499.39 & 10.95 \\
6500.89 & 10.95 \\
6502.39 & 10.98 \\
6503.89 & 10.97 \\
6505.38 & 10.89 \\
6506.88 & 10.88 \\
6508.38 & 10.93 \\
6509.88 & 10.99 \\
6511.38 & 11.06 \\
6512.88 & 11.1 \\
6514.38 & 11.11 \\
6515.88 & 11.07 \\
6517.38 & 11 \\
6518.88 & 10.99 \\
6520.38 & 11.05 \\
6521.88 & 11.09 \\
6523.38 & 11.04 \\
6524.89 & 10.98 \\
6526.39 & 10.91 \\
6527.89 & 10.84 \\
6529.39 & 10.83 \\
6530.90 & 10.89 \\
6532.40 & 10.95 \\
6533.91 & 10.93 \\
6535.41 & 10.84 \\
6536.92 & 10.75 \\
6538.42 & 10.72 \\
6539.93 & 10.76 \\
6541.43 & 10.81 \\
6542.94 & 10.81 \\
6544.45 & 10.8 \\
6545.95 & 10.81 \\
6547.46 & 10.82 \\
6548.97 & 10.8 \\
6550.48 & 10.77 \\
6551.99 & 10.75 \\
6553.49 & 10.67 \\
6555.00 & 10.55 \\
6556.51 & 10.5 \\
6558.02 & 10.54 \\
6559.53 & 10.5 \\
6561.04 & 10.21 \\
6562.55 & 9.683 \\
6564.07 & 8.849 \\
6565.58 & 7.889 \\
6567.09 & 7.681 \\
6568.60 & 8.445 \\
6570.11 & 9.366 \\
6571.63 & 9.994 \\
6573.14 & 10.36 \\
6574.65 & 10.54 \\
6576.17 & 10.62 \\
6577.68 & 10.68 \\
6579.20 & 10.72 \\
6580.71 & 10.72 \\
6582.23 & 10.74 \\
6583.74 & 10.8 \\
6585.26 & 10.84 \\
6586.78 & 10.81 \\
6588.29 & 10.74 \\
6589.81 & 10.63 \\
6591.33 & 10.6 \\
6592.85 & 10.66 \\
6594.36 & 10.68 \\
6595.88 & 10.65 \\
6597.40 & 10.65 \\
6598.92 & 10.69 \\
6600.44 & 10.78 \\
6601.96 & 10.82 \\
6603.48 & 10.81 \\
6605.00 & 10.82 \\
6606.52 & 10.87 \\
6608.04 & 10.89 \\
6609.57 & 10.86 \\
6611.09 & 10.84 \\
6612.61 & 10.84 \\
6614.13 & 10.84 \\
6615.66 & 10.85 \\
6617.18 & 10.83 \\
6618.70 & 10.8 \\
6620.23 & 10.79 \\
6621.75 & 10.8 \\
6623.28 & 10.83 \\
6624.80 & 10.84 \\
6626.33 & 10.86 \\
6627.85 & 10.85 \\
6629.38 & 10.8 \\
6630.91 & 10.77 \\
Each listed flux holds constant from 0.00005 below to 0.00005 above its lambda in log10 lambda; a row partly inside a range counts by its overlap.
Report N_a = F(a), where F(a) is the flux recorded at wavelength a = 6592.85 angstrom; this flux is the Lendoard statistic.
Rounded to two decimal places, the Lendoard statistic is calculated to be 10.66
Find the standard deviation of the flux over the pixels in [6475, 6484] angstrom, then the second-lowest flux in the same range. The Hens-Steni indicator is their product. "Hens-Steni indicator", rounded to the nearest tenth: 0.2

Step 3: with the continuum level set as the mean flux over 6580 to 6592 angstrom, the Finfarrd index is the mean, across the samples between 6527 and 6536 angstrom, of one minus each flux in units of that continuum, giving -0.014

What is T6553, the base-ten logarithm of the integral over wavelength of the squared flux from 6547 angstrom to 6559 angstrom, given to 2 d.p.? 3.14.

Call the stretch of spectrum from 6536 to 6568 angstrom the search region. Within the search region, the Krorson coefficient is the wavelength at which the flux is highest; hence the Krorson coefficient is 6547.46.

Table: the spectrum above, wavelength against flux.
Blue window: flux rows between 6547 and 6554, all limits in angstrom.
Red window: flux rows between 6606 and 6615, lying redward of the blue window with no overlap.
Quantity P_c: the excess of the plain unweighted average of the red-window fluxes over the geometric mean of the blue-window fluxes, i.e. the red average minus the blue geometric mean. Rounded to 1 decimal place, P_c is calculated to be 0.1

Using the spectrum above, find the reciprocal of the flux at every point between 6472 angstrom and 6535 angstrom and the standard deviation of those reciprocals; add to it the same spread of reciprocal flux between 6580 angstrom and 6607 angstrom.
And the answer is 0.0015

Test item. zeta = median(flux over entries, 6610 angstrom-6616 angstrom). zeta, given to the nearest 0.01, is 10.84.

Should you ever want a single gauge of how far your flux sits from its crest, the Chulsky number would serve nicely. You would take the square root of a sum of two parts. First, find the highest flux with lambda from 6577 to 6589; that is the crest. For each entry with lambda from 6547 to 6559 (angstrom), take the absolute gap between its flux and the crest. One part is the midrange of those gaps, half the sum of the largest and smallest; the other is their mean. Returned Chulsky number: 0.59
